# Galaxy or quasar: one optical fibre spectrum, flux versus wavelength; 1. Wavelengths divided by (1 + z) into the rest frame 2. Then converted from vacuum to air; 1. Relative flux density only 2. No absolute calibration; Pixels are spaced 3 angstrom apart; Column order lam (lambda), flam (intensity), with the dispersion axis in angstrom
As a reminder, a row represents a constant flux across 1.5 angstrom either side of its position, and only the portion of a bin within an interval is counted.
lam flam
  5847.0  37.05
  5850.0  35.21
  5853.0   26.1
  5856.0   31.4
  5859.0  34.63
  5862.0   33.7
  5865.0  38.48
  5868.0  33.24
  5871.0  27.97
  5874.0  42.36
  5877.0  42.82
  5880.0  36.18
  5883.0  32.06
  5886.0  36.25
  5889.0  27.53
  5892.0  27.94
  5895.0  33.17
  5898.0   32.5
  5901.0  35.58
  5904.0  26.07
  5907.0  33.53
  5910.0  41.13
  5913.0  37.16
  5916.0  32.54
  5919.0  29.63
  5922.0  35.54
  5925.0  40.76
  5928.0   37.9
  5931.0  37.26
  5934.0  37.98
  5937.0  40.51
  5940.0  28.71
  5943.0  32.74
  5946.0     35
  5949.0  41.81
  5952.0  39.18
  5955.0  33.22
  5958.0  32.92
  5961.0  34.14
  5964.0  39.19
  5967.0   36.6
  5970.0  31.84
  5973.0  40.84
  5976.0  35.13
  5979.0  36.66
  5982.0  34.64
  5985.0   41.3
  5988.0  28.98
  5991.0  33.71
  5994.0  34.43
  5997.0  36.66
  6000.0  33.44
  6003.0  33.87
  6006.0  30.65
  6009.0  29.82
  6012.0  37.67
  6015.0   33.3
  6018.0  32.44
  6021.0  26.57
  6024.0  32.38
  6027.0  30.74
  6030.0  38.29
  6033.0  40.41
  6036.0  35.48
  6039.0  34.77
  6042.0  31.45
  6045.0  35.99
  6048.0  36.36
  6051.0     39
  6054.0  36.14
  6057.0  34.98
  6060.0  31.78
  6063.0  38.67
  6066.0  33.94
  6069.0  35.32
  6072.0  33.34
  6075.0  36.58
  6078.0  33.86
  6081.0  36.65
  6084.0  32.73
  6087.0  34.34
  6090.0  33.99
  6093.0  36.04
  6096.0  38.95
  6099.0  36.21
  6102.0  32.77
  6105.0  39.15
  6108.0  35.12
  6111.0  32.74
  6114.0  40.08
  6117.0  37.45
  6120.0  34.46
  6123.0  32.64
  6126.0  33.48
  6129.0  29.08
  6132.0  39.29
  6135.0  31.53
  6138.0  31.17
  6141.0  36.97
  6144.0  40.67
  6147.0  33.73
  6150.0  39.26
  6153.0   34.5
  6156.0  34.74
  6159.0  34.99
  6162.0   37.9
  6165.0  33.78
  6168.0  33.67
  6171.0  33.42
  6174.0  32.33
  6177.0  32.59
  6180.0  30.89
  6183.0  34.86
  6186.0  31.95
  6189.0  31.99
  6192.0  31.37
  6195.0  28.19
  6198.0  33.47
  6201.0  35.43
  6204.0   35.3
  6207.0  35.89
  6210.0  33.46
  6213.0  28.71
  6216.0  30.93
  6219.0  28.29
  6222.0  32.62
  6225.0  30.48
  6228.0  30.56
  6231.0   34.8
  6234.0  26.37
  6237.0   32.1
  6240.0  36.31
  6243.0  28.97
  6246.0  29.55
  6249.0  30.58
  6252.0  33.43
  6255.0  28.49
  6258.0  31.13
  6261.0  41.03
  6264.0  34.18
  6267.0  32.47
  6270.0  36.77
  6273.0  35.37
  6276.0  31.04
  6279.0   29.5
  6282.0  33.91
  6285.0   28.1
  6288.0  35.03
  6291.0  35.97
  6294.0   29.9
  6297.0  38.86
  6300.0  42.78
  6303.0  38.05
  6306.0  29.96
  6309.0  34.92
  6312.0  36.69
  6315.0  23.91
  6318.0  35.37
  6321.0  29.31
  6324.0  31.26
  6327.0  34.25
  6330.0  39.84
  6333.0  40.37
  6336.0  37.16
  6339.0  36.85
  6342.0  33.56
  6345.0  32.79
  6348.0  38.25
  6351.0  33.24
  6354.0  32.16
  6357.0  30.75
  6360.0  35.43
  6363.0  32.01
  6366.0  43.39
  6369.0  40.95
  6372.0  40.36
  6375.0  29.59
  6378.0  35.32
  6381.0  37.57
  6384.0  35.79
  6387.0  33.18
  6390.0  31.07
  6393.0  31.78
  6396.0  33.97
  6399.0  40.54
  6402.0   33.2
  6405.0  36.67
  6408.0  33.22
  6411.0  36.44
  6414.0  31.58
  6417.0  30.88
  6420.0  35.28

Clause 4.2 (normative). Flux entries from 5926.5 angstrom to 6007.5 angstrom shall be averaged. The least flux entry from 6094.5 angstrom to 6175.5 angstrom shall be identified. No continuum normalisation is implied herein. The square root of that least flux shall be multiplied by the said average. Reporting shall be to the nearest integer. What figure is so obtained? 192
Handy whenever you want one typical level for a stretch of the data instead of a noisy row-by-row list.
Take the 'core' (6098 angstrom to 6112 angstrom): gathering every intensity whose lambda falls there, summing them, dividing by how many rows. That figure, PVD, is 35.2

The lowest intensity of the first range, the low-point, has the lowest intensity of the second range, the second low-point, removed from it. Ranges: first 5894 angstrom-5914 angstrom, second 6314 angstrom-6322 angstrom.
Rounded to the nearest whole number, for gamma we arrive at 2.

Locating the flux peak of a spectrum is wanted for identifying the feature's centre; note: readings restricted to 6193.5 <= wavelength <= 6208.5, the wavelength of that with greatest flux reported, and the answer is 6207.0 angstrom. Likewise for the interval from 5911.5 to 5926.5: 5925.0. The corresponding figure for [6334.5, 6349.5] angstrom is 6348.0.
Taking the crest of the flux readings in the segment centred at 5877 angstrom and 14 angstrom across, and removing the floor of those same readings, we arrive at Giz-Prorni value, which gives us 15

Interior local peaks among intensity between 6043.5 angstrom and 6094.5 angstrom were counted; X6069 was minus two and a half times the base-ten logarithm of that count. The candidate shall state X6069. -1.95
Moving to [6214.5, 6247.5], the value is -1.19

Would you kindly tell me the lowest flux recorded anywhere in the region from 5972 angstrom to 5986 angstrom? 34.64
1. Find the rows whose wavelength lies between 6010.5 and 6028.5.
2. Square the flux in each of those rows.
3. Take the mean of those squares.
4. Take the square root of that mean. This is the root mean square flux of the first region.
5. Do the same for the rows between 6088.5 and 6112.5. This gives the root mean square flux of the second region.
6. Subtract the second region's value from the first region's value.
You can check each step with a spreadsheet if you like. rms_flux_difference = -3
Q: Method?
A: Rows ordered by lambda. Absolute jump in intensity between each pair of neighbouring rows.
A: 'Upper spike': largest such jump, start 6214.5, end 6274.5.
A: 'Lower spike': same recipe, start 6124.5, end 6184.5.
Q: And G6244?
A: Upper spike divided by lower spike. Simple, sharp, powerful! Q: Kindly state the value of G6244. 1.0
